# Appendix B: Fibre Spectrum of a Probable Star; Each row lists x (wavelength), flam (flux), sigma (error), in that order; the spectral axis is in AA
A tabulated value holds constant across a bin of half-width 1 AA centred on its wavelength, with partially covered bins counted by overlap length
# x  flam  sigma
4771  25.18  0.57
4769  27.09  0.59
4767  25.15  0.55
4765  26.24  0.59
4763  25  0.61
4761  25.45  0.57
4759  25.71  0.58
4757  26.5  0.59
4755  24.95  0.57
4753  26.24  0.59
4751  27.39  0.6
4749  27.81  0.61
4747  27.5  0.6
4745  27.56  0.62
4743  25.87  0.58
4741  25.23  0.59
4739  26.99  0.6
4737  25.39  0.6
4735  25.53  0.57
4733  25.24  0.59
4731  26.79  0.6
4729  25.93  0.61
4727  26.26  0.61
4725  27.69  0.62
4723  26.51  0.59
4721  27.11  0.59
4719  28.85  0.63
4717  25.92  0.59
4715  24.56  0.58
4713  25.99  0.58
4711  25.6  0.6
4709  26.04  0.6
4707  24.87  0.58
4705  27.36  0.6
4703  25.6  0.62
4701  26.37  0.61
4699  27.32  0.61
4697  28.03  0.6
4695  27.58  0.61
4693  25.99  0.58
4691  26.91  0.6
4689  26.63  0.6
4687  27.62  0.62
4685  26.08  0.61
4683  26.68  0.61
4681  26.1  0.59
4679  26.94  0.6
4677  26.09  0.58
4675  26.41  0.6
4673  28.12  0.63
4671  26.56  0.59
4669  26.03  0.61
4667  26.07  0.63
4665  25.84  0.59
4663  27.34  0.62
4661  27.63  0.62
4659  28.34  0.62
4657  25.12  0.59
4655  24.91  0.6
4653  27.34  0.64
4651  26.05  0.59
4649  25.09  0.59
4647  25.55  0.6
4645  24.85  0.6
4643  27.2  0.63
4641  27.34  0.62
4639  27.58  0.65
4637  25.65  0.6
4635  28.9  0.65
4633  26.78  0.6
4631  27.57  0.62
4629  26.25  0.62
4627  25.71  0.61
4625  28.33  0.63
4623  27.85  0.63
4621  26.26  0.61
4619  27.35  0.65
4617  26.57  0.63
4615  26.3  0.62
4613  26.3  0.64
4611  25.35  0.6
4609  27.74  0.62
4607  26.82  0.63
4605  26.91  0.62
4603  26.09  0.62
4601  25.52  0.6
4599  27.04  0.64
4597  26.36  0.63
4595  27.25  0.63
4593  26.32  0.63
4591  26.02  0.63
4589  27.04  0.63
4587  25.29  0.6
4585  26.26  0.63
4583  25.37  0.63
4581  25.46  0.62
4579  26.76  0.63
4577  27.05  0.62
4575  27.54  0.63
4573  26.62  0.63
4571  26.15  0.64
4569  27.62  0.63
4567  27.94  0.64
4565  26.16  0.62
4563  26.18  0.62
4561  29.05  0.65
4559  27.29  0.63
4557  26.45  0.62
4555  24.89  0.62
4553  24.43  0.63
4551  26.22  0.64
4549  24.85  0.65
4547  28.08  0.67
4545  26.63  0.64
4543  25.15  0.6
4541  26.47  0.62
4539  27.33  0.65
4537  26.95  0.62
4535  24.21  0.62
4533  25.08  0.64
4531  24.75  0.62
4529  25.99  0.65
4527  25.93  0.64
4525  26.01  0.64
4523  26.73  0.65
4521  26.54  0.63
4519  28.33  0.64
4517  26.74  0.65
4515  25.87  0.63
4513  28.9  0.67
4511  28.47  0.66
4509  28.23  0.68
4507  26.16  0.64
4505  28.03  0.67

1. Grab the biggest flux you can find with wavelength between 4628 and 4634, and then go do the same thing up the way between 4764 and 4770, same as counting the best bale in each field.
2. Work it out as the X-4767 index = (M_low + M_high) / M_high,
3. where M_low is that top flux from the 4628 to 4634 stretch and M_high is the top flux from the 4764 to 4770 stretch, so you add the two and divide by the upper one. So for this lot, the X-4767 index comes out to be 2.02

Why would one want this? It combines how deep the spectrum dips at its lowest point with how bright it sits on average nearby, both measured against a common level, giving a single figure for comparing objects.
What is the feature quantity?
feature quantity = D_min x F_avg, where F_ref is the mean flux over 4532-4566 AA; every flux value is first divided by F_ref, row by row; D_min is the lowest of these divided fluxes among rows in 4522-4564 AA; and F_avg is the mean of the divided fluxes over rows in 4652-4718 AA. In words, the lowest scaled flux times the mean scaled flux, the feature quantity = 0.934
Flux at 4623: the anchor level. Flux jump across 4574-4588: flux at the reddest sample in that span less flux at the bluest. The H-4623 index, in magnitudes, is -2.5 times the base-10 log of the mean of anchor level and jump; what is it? -2.77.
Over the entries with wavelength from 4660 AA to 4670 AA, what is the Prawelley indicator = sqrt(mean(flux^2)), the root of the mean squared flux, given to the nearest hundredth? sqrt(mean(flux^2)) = 26.59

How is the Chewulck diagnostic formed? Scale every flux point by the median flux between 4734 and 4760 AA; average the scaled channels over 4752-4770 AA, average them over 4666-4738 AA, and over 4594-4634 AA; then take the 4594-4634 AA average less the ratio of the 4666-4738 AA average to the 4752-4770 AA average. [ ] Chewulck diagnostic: -0.007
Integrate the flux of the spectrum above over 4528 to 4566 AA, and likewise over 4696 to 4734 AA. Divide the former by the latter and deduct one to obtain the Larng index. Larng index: -0.012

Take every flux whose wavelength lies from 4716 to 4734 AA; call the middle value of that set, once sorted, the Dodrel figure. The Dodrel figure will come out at 26.5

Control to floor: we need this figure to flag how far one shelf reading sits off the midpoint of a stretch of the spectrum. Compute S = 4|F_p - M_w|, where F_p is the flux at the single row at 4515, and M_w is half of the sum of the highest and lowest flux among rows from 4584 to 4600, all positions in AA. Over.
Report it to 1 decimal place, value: 1.6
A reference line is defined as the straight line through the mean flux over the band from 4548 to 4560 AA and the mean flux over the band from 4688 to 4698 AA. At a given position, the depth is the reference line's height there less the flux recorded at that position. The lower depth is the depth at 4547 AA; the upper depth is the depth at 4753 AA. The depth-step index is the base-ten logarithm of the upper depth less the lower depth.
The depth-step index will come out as 0.6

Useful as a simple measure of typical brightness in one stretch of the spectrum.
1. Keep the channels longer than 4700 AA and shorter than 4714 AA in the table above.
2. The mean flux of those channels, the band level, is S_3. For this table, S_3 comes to 26.0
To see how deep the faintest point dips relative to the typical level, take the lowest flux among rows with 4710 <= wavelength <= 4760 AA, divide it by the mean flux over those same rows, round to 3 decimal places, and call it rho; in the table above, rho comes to 0.932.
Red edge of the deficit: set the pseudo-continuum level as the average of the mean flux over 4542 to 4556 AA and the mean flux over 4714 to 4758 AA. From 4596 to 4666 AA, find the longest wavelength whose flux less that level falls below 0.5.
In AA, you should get 4665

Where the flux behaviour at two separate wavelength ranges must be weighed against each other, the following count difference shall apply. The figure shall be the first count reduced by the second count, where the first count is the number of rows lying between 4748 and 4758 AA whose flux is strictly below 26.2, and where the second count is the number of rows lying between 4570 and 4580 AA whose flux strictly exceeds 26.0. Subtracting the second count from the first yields -4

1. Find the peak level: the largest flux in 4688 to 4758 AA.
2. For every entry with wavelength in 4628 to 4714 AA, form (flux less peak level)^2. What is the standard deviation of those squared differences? 4.5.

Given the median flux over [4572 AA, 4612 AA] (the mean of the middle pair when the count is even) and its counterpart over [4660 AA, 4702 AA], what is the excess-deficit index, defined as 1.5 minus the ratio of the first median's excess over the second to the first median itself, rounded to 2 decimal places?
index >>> 1.51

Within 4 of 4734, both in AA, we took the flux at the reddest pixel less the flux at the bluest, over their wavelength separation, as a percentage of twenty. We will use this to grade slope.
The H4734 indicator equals -1.2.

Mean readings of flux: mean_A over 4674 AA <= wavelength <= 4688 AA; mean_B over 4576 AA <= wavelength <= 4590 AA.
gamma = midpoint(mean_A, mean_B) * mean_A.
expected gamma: 700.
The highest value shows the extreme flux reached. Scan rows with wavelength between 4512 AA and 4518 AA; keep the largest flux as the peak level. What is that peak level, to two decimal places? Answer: 28.90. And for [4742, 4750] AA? 27.81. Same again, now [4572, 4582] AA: 27.54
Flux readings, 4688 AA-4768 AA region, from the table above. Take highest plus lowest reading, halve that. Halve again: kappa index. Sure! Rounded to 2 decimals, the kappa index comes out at 13.35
